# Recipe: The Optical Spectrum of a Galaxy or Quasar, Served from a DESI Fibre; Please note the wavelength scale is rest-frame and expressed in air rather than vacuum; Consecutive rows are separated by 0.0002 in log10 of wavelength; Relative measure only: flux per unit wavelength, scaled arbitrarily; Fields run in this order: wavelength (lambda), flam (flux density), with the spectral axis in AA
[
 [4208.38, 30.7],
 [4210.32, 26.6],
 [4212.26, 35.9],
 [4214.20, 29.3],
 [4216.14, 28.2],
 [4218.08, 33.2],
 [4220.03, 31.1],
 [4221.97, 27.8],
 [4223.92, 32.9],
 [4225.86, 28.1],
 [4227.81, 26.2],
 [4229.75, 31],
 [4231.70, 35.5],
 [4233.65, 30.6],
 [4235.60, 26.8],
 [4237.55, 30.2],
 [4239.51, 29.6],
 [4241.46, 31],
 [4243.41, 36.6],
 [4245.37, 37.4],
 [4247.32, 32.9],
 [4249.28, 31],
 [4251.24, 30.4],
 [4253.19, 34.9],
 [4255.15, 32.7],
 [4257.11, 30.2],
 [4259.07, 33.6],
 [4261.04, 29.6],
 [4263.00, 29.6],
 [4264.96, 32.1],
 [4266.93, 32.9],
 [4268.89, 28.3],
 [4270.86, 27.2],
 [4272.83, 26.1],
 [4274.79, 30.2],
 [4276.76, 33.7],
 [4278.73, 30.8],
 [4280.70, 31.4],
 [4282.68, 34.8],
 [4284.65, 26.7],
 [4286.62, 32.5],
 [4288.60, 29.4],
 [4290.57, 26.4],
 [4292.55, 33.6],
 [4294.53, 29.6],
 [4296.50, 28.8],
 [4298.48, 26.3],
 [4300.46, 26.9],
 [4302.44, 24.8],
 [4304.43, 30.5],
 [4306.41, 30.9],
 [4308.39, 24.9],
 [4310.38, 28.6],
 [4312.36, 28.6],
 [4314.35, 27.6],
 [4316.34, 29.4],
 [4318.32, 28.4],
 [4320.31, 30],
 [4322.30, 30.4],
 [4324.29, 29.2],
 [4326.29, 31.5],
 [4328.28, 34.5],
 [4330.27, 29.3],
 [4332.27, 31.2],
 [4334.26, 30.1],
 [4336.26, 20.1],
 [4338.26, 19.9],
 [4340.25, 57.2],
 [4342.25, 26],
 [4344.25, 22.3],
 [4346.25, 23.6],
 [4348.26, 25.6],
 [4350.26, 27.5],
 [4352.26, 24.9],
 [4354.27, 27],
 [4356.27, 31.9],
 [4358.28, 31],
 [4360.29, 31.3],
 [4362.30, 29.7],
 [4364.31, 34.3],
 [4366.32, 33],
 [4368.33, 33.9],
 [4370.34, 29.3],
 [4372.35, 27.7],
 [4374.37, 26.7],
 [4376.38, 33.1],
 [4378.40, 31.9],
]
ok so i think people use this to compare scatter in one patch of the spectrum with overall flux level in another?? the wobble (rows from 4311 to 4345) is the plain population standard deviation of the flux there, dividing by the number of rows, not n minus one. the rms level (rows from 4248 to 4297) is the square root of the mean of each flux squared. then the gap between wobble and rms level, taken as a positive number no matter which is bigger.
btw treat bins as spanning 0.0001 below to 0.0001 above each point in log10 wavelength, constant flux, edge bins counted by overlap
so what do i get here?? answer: 22.9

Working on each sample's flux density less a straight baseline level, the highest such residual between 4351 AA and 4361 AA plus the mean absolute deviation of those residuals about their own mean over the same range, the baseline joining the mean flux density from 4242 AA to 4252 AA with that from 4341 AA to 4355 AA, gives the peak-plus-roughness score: 10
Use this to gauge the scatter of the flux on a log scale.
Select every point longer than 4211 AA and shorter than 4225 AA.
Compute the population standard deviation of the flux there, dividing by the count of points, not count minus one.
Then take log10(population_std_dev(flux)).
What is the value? 0.44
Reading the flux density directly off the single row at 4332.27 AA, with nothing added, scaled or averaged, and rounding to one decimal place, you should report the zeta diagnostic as 31.2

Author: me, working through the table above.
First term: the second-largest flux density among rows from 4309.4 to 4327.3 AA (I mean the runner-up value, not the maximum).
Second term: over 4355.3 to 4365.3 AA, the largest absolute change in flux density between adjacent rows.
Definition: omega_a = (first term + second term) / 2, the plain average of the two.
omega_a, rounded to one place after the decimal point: 17.5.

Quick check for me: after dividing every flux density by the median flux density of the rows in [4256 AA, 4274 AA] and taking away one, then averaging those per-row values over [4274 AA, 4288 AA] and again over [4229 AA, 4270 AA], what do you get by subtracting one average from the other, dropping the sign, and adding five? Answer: 5.01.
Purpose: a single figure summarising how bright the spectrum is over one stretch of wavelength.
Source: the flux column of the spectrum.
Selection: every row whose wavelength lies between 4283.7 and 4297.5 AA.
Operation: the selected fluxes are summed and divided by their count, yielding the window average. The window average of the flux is 29.6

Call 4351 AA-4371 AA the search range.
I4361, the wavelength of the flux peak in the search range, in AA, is 4364.31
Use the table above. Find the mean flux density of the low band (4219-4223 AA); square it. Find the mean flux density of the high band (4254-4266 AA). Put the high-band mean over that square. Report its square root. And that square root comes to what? 0.190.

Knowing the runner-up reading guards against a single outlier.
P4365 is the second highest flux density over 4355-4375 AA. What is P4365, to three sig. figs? 33.9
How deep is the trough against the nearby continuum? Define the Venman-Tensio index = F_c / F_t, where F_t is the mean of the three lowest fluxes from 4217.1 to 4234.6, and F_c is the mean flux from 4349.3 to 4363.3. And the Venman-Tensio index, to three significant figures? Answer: 1.06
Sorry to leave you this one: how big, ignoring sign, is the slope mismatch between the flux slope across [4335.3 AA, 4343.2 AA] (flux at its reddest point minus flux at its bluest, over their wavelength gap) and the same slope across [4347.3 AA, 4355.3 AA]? 0.75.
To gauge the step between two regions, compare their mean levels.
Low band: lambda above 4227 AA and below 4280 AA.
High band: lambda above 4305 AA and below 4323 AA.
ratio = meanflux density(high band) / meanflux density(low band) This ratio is 0.92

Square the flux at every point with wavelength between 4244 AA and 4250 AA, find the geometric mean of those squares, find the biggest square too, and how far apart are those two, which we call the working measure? 266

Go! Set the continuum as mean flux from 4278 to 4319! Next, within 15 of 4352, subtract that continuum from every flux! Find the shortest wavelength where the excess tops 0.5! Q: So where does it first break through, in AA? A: 4340.25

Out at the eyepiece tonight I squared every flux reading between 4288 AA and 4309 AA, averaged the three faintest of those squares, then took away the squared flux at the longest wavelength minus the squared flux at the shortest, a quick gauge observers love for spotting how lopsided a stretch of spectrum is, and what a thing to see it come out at 887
